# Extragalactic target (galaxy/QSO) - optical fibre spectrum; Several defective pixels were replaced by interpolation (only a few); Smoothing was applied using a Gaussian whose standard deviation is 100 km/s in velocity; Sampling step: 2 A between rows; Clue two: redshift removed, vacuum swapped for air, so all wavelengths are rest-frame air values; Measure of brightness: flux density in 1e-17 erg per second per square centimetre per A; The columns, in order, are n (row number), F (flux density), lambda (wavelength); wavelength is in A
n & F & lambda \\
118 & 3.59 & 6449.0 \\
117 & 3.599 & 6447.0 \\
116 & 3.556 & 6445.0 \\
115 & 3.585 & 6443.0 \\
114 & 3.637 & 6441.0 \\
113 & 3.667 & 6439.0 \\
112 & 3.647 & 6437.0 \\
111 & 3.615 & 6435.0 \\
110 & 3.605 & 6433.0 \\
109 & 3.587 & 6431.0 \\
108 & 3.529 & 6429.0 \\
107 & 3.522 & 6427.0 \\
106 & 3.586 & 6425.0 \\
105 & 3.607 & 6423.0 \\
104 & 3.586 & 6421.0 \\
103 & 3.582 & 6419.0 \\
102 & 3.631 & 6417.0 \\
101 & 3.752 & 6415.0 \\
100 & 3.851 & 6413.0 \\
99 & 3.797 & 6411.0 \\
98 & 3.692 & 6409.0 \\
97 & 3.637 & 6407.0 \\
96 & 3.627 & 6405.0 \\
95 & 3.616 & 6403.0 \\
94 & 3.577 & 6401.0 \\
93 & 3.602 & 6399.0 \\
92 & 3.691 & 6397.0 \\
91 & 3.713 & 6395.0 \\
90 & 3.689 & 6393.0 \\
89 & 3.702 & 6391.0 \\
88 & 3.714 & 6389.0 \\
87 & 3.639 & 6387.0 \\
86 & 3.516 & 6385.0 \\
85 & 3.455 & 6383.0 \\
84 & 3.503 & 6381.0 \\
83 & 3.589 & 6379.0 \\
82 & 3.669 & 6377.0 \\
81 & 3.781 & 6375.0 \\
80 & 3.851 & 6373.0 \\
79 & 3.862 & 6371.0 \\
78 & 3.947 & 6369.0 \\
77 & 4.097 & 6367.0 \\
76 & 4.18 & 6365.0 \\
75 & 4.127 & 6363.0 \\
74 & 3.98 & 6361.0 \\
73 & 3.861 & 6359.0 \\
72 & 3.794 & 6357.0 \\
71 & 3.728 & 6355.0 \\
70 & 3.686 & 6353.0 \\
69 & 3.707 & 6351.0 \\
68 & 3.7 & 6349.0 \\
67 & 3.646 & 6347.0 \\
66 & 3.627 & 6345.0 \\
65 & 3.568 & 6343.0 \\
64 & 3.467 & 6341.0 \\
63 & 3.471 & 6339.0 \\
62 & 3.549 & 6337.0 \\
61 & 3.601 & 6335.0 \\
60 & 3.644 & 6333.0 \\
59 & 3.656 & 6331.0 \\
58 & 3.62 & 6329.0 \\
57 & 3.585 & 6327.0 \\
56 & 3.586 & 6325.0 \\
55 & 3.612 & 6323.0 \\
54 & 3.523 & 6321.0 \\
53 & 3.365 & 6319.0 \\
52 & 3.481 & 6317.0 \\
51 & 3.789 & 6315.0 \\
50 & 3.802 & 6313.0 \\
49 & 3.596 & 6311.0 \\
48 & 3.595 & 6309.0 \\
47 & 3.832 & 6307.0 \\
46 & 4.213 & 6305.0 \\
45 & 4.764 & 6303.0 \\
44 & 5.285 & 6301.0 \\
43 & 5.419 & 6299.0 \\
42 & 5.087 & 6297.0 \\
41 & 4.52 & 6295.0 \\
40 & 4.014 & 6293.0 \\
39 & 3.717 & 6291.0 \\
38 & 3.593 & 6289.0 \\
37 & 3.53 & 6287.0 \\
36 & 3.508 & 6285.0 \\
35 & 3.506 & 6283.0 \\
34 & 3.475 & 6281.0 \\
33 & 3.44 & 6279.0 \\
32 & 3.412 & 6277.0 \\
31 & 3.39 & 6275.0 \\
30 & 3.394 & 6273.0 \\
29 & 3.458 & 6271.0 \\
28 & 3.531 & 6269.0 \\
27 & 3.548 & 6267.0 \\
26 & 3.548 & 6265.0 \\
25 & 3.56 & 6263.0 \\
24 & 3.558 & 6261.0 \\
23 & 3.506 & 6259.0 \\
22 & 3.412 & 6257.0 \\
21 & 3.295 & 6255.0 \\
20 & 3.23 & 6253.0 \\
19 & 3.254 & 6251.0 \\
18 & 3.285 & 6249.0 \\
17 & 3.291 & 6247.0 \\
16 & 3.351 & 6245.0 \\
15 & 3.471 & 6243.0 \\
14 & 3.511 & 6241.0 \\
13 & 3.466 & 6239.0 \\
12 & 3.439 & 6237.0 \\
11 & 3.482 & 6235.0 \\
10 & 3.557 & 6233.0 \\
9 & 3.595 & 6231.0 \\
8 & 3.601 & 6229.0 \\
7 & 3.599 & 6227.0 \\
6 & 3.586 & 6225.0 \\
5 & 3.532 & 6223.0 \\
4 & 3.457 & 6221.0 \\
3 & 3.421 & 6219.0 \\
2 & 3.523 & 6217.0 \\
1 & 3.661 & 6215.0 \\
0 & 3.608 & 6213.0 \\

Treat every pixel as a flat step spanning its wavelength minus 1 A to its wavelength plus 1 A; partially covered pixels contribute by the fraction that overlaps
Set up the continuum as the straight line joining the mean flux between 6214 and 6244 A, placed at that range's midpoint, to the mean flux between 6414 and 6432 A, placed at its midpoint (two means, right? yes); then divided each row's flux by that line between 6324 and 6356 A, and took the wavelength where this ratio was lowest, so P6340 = 6341.0 A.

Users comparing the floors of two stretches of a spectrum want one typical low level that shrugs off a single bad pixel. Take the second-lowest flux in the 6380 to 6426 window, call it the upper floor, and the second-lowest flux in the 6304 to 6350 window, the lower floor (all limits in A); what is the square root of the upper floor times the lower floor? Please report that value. 3.48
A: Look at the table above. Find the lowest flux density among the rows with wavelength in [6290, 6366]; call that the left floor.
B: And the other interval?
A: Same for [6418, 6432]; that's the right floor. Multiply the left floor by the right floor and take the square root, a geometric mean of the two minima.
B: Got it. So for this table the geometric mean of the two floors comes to 3.44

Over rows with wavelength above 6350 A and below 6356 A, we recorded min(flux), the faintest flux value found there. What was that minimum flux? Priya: 3.686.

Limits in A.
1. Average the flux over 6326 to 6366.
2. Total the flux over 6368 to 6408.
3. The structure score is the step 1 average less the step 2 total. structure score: -69.7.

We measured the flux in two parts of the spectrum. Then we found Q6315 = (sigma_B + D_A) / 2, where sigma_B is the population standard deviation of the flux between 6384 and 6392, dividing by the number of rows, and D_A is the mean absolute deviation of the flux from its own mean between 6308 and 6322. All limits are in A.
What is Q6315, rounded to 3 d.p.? 0.098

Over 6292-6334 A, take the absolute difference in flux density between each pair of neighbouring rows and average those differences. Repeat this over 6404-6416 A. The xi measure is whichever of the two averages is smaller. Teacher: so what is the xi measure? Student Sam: 0.065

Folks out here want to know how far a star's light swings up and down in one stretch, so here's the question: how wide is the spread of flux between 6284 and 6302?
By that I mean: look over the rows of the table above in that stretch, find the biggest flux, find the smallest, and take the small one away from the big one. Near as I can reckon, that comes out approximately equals 1.91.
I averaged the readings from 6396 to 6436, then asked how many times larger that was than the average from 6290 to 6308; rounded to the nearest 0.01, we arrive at 0.80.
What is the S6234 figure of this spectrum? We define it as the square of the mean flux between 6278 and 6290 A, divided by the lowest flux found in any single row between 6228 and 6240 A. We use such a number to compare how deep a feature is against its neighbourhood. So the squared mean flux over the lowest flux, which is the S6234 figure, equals 3.58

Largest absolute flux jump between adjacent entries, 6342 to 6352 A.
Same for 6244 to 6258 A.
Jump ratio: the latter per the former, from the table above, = 2.0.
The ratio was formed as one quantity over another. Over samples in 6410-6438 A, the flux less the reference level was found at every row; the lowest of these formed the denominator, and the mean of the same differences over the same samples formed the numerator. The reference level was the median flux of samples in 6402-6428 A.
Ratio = -0.1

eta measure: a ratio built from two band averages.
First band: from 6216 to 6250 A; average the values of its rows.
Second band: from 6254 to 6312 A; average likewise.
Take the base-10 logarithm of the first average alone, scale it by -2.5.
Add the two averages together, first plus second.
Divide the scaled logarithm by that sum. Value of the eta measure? -0.186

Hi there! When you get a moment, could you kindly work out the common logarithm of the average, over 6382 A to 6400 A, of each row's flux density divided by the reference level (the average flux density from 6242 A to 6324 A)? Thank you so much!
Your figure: -0.009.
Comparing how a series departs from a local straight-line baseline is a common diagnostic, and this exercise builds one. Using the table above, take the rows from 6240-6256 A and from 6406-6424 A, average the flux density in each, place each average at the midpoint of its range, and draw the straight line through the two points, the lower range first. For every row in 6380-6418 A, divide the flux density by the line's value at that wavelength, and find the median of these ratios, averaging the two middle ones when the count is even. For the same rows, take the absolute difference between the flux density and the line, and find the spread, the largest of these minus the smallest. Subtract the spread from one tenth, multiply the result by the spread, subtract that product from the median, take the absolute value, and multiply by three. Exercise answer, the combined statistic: 3.0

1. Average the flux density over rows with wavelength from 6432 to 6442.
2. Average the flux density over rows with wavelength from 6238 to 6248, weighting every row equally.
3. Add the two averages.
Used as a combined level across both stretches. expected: 7.05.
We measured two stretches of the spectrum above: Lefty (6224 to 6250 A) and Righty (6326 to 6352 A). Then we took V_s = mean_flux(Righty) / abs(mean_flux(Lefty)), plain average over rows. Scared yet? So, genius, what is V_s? 1.04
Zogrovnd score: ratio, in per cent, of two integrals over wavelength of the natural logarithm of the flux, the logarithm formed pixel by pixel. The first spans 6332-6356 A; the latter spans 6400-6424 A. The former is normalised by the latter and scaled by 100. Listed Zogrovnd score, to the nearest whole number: 99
